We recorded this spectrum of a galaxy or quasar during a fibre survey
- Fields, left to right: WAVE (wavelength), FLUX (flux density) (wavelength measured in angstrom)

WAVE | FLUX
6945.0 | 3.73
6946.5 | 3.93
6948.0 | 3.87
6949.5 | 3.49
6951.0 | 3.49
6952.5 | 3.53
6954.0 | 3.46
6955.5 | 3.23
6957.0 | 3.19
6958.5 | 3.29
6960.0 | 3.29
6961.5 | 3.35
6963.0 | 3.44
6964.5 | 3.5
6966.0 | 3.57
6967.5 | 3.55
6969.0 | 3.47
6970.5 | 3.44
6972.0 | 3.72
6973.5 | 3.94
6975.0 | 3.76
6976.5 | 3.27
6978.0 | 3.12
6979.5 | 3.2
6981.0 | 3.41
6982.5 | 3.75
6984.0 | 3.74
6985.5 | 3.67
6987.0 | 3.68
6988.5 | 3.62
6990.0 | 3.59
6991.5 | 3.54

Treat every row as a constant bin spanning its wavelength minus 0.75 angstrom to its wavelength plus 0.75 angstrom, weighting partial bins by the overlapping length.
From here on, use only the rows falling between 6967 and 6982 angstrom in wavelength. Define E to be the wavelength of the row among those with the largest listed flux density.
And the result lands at 6973.5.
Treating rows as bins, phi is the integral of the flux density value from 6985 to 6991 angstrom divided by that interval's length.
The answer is 3.63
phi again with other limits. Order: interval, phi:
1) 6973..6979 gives 3.49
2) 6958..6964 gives 3.35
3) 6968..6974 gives 3.63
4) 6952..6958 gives 3.34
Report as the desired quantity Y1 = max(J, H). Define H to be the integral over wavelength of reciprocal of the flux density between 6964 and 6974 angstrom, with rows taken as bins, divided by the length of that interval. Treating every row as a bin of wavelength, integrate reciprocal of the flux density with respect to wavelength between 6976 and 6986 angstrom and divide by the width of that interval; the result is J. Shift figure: 0.291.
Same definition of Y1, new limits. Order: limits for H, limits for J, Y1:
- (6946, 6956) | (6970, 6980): 0.288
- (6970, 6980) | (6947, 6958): 0.289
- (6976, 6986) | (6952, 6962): 0.301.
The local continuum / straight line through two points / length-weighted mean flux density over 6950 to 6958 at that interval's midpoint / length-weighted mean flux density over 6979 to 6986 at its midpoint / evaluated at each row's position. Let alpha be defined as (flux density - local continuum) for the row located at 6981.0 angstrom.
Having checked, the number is -0.14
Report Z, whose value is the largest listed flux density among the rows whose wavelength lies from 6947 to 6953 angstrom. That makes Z 3.87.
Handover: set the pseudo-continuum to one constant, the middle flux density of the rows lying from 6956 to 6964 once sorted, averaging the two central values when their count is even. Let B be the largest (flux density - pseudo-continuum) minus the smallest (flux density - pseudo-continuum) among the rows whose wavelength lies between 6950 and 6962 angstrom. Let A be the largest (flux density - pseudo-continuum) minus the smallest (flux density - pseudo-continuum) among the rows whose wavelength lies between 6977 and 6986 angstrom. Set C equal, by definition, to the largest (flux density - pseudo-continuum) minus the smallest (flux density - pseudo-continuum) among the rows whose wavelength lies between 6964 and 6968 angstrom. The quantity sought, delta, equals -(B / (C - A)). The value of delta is 1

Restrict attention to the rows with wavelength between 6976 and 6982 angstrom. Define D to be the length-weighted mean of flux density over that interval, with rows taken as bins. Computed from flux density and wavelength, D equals 3.27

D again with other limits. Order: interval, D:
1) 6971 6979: 3.55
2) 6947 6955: 3.57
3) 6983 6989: 3.68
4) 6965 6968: 3.56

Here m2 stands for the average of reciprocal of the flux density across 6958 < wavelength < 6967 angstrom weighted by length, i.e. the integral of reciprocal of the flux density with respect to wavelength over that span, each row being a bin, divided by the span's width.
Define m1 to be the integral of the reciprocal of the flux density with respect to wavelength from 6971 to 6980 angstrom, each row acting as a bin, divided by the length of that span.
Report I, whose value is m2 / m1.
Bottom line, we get 1.02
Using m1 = 0.287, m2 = 0.293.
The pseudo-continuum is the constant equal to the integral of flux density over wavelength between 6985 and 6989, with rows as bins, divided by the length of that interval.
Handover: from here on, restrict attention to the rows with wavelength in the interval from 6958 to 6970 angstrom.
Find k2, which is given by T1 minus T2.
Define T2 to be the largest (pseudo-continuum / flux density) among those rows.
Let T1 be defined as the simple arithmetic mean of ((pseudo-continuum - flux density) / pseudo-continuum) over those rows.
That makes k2 -1.05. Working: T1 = 0.06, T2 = 1.112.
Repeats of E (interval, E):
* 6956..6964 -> 6963.0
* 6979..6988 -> 6982.5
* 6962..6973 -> 6972.0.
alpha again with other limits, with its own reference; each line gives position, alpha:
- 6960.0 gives -0.13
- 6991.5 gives -0.08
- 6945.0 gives 0.41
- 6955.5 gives -0.16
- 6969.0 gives -0.01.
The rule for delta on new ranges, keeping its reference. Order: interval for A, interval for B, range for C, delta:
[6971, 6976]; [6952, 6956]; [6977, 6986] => -1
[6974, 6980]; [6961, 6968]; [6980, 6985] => 1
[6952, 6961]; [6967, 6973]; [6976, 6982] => 6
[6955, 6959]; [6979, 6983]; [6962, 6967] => -18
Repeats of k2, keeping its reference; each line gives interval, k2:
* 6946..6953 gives -1.05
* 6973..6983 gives -1.13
